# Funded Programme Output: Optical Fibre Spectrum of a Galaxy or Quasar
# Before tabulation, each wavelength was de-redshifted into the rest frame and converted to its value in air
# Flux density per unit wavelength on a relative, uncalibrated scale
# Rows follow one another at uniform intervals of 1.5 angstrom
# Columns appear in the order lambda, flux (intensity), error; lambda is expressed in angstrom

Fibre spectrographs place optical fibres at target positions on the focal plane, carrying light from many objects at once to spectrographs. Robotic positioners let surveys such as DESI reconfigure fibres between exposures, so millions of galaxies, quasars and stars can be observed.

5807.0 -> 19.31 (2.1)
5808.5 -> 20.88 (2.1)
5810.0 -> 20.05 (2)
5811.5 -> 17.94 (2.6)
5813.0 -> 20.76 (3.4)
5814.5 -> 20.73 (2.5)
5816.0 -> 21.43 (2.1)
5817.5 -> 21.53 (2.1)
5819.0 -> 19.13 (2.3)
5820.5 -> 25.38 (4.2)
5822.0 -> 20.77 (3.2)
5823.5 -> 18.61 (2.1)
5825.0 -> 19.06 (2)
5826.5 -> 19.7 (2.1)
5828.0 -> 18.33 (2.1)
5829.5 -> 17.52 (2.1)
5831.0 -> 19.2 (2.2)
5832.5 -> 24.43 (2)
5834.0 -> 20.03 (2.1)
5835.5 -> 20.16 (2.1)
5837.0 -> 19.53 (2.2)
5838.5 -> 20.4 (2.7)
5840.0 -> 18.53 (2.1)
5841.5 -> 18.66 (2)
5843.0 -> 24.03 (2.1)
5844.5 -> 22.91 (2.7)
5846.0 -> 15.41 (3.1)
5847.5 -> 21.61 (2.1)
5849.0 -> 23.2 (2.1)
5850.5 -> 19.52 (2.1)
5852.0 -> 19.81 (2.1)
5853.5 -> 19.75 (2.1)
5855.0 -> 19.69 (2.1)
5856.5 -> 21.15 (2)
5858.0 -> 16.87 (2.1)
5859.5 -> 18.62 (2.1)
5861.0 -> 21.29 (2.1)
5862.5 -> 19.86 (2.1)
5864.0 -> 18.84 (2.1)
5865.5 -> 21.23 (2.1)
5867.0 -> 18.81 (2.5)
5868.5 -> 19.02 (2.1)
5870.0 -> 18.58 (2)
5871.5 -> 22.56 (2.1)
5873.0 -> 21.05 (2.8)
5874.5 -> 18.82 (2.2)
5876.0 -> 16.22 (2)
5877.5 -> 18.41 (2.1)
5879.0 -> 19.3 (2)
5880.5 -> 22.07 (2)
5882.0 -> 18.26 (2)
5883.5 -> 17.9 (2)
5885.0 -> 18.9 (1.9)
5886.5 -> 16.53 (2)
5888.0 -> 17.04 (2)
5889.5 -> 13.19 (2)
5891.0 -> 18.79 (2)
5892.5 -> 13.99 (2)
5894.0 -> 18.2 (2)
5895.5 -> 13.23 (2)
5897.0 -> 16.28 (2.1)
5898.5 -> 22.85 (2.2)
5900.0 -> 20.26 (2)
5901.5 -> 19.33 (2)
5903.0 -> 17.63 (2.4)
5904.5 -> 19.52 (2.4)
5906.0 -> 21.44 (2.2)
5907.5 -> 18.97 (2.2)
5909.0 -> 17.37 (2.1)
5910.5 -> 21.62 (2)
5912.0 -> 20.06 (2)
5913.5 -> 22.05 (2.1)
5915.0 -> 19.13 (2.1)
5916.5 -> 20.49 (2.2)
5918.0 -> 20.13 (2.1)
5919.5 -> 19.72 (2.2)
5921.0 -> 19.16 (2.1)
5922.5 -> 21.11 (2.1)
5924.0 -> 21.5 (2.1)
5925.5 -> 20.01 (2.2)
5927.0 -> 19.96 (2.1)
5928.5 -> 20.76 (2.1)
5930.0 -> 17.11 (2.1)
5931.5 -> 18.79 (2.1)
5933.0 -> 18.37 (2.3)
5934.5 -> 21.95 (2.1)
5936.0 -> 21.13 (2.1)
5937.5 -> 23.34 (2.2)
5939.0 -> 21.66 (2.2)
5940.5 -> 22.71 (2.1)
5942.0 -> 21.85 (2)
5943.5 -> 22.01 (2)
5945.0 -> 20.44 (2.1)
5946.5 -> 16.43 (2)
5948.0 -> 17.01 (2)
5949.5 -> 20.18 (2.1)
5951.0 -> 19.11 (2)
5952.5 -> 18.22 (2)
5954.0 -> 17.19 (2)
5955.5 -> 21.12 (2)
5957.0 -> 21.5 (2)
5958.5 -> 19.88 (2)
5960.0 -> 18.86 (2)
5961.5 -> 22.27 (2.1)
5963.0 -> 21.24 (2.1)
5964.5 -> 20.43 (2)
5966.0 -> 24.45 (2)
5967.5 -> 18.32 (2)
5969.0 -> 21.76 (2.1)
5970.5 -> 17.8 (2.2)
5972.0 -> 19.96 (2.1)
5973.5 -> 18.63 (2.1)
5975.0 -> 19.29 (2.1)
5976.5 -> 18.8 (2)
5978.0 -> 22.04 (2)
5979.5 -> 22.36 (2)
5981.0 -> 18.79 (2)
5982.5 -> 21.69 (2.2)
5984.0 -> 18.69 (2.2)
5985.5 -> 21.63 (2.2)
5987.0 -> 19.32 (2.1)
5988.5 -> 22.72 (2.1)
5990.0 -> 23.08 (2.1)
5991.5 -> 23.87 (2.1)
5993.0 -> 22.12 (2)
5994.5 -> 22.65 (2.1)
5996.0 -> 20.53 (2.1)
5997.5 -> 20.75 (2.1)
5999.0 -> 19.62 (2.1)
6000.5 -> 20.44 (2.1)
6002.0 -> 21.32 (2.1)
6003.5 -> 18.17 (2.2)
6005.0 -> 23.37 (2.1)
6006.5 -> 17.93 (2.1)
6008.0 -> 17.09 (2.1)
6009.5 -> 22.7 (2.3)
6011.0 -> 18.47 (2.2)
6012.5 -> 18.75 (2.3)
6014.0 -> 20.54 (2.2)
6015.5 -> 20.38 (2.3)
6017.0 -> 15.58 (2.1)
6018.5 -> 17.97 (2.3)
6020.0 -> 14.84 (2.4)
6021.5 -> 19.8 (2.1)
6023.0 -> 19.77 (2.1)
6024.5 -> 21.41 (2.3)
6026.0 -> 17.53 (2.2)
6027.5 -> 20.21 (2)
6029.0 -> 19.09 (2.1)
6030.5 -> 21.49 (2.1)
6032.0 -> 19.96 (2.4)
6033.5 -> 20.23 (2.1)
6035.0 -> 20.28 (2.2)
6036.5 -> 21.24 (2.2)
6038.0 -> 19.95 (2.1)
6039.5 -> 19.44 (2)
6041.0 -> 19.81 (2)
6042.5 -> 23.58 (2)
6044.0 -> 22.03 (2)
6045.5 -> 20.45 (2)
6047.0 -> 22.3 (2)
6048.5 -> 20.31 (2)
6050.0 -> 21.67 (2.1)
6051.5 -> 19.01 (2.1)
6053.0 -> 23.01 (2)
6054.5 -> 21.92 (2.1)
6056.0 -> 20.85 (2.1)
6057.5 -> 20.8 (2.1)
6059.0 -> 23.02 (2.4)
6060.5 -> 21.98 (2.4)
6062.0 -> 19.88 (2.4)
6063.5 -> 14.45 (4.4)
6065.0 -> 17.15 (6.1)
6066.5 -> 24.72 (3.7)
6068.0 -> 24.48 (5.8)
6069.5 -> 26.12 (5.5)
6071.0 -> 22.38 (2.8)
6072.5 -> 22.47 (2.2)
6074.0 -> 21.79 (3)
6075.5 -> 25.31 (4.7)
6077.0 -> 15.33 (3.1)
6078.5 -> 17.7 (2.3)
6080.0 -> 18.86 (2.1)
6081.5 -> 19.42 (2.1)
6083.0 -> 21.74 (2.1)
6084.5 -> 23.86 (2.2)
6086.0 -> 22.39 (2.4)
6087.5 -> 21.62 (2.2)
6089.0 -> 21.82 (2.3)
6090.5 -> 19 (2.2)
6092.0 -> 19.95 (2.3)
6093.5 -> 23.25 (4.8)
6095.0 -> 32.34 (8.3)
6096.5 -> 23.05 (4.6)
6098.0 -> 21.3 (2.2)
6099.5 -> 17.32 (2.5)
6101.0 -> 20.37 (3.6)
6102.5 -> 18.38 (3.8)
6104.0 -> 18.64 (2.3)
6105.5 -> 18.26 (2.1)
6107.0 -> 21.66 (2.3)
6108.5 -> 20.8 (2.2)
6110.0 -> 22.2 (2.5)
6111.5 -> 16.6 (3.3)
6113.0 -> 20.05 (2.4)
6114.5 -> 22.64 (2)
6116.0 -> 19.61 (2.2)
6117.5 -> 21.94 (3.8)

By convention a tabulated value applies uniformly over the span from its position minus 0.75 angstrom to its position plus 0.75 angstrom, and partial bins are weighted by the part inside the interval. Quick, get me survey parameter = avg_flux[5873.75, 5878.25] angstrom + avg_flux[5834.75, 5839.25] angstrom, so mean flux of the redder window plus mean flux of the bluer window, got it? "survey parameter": 37.8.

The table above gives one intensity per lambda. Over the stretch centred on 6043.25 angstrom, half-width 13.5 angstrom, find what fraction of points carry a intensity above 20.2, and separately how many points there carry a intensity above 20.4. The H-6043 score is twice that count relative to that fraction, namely 28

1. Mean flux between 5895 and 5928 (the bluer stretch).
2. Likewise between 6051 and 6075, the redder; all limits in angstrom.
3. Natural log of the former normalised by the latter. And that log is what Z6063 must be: -0.09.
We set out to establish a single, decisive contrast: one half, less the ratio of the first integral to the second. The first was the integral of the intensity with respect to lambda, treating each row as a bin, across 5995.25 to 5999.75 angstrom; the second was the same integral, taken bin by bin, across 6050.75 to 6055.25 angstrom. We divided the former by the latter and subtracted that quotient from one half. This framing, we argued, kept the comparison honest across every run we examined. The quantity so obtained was -0.45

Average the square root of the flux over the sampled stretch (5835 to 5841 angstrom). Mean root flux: 4.43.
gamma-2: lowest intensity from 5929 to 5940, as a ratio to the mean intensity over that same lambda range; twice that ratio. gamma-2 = 1.68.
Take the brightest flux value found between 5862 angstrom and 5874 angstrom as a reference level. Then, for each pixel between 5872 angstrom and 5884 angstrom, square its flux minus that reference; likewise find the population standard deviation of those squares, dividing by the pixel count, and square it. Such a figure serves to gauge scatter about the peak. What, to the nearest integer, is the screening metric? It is 137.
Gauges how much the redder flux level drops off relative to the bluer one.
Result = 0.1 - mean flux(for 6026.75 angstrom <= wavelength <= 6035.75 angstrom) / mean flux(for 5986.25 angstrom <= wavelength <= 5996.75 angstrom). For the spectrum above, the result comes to -0.82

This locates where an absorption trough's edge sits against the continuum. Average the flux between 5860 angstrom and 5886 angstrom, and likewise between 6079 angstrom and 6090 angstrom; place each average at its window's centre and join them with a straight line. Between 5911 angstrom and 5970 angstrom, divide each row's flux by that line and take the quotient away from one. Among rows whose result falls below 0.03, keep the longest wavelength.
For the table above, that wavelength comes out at 5969.0 angstrom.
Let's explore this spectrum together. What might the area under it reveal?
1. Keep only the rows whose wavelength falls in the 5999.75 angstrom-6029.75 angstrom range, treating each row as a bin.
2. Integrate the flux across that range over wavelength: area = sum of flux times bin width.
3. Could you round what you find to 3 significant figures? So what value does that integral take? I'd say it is 578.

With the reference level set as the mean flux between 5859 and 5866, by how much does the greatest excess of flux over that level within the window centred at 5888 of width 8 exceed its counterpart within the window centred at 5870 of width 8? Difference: -3.7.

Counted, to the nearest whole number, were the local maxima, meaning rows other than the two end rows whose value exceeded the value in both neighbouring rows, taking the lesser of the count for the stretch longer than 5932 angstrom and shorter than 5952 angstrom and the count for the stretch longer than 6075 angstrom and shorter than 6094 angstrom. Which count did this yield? 2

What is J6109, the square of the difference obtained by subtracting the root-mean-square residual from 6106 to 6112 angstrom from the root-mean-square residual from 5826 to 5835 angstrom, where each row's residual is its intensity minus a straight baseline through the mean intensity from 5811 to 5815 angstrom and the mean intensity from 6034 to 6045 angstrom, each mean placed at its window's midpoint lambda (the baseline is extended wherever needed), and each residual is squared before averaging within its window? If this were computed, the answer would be 0.0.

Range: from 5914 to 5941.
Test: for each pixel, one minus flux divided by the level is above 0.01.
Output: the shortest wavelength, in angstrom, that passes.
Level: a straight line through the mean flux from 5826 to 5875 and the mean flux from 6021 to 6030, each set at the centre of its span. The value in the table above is 5915.0 angstrom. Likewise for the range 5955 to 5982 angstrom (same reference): 5960.0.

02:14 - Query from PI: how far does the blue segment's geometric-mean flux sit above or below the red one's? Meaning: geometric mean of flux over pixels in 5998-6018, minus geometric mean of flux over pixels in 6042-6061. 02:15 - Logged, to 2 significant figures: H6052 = -2.1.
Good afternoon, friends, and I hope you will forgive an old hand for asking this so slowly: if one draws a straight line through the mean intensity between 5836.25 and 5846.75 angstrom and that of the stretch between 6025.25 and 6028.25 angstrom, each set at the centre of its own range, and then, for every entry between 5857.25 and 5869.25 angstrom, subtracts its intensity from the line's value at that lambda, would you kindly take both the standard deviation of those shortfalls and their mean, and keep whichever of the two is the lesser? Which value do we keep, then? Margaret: 0.5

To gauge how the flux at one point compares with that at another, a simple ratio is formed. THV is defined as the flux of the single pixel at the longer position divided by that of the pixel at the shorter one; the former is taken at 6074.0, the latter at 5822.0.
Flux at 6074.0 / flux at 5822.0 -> 1.05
